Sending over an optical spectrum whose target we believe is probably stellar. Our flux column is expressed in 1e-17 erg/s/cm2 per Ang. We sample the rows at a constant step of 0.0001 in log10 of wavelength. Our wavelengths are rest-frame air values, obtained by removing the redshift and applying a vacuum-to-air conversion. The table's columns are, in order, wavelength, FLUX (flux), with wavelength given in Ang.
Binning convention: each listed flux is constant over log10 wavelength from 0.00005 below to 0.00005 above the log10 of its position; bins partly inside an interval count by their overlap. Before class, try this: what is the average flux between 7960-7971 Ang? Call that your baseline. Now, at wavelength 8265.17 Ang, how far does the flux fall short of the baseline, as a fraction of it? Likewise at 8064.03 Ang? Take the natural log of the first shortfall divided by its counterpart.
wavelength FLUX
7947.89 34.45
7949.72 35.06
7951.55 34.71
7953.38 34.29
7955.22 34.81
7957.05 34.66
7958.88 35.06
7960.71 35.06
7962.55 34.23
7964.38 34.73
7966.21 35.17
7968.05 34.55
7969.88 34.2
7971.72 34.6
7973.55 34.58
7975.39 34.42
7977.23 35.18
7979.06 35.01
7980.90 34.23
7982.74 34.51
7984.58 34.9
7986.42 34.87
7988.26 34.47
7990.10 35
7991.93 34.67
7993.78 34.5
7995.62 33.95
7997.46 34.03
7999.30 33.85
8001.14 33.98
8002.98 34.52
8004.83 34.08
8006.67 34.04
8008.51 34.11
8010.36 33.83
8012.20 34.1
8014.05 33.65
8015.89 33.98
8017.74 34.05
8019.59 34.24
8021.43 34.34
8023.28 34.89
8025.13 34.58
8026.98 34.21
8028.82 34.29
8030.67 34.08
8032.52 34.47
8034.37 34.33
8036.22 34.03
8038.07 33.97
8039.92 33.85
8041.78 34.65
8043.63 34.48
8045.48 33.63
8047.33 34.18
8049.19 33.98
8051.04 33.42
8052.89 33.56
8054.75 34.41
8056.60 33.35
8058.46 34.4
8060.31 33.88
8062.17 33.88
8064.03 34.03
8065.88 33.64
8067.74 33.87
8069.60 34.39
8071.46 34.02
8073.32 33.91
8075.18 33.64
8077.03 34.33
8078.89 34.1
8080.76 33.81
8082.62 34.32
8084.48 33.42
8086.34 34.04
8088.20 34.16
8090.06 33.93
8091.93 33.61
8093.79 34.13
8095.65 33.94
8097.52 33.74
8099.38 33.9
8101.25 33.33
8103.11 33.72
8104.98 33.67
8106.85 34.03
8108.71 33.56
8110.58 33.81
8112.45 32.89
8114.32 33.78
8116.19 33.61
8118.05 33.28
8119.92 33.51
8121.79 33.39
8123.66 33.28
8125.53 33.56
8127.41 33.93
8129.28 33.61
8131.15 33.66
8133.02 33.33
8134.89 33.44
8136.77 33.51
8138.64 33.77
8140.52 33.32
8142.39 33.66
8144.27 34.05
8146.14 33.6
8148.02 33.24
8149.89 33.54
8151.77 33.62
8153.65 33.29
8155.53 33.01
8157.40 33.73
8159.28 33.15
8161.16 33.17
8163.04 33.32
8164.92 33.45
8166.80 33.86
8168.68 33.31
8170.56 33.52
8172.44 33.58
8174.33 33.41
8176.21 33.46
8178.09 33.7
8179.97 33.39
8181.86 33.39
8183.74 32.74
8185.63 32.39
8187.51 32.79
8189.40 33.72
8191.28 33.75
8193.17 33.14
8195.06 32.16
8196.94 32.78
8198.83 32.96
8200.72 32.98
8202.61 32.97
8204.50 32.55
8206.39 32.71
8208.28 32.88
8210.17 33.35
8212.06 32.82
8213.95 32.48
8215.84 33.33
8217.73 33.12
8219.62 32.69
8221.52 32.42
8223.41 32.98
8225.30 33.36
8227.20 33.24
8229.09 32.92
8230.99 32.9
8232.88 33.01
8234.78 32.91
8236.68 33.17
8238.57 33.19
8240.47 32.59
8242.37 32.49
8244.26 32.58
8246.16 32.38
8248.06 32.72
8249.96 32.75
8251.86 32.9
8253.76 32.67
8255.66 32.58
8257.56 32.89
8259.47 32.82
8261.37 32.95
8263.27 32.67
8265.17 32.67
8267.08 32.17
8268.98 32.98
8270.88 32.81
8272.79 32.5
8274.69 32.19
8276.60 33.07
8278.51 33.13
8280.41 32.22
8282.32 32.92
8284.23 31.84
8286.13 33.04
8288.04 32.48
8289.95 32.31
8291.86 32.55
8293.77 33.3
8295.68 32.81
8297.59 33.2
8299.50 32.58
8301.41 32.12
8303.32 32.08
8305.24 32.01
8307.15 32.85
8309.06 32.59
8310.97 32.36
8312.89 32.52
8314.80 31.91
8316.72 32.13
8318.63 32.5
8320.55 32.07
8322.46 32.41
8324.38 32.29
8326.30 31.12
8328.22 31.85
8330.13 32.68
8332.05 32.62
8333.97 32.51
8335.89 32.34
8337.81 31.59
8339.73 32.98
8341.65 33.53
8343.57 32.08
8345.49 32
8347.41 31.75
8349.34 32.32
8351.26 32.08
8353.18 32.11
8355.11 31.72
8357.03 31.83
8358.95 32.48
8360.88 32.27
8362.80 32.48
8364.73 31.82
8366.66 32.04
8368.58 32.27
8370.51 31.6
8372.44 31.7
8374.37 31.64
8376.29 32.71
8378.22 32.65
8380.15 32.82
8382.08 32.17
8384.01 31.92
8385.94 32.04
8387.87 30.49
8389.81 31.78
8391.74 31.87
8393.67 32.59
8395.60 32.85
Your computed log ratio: 1.2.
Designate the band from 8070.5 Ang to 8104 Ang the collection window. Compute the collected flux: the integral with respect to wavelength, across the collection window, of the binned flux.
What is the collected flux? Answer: 1136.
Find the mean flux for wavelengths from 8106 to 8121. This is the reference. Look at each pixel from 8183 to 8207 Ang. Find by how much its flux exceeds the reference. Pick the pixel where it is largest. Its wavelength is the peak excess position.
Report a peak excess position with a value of 8191.28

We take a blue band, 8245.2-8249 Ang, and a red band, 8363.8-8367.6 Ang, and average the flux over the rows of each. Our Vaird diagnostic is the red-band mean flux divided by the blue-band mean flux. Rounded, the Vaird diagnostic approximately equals 0.98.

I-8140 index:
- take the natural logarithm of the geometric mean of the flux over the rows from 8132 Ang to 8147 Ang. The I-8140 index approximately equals 3.51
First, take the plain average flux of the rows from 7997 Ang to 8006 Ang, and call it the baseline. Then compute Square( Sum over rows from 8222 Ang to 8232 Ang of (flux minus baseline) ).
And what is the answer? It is 26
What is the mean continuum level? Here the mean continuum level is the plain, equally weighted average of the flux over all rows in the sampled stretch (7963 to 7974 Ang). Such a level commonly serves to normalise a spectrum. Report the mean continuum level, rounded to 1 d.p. 34.6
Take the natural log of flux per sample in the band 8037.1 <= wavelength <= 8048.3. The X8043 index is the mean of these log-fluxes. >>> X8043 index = 3.53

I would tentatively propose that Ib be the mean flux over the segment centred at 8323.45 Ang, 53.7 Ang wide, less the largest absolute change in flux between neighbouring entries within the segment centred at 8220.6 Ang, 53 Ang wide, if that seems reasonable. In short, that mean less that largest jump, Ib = 31.5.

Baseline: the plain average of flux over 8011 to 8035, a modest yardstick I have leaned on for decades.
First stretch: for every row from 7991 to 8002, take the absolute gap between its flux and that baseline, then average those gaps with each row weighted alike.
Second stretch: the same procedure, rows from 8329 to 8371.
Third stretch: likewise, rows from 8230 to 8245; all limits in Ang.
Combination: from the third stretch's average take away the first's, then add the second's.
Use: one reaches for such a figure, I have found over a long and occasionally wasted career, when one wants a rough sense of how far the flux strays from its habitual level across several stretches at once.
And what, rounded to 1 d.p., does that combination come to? 3.1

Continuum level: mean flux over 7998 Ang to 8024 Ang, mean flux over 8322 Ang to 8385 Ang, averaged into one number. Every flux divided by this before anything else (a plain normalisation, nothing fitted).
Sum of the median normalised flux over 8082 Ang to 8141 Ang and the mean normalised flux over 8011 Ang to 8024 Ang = 2.05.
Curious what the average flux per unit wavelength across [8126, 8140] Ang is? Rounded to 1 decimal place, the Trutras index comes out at 33.6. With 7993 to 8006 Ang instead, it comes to 34.1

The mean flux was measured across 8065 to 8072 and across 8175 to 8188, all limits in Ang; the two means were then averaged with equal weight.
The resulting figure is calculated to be 33.6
